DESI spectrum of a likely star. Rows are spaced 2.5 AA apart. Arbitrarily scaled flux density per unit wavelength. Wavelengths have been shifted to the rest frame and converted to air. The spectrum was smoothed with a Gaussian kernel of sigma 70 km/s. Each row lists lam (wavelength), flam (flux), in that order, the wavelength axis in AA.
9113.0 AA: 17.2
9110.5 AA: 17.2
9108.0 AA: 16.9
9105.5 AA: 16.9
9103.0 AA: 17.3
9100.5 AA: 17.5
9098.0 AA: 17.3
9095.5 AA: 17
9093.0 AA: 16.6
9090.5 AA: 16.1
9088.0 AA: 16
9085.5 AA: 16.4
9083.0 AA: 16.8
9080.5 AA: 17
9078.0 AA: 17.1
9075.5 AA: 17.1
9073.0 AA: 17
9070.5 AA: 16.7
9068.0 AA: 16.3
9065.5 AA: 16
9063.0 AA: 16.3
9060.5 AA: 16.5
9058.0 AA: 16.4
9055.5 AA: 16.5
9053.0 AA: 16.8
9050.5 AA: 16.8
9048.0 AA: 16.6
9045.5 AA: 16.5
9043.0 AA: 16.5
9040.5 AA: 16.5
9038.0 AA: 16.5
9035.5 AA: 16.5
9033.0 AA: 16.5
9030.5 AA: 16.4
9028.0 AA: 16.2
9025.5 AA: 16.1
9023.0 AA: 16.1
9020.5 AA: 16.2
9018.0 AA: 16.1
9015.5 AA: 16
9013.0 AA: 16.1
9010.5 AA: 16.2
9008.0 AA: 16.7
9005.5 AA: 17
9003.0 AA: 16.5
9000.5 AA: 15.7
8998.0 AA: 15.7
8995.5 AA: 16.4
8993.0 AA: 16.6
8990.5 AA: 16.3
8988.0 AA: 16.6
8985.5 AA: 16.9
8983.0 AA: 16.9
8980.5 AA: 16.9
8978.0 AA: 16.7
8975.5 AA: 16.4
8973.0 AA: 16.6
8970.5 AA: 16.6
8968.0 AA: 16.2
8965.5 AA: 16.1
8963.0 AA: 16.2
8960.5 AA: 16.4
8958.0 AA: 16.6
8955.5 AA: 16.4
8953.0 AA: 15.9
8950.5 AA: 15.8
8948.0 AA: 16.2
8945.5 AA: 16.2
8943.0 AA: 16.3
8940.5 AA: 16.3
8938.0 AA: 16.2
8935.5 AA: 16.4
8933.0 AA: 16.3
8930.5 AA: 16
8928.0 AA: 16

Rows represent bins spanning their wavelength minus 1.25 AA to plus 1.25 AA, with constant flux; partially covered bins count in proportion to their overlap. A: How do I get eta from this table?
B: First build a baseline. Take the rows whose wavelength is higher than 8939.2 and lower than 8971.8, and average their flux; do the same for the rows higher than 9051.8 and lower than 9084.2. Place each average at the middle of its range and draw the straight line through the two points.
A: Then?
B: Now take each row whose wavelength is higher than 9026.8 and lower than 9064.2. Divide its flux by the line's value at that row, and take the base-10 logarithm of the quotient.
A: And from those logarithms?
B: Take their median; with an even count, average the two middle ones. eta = -0.0017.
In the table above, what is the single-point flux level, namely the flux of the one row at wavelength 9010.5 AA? 16.2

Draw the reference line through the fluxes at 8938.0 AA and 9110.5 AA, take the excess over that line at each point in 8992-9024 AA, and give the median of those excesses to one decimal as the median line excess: -0.5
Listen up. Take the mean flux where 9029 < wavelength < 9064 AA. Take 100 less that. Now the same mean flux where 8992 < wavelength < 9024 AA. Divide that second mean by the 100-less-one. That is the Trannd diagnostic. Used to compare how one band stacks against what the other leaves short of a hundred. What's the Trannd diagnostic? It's 0.1947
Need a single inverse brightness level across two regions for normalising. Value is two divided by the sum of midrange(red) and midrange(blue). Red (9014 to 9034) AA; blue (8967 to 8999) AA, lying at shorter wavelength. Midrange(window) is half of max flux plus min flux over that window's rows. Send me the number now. 0.0614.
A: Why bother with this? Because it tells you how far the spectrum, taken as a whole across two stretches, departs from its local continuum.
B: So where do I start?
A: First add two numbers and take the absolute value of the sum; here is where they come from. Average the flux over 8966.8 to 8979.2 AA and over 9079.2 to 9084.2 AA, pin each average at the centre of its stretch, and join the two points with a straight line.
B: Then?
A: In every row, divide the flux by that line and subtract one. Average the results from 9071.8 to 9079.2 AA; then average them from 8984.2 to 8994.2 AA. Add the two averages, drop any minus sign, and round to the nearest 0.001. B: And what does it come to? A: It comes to 0.014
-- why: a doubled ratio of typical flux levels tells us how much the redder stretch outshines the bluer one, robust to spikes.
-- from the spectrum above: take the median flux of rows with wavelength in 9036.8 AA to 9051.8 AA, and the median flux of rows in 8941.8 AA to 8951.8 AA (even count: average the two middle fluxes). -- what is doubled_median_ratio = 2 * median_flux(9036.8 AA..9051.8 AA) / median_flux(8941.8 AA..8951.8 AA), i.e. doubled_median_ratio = 2.04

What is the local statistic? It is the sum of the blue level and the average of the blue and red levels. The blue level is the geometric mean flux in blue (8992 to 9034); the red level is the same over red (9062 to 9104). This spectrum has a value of 32.8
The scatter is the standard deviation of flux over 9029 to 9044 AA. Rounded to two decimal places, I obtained 0.04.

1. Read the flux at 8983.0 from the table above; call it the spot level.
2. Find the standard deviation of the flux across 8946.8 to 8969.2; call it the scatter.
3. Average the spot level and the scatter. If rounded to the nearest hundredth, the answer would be 8.57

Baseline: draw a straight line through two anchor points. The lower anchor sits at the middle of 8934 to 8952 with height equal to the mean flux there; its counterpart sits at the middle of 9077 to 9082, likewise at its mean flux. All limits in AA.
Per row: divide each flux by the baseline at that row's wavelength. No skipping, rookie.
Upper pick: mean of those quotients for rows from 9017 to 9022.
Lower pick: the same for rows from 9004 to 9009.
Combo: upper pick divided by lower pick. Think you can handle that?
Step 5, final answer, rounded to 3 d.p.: 0.954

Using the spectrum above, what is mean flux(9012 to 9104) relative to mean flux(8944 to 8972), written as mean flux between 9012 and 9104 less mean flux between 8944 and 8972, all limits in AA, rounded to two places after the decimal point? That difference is 0.31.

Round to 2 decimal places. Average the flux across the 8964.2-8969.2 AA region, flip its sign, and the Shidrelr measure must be -16.15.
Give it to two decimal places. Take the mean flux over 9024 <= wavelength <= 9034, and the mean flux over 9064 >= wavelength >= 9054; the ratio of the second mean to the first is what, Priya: 1.01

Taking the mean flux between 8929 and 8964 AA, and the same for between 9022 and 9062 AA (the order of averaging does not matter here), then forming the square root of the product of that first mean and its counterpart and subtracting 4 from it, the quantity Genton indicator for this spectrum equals 12.3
